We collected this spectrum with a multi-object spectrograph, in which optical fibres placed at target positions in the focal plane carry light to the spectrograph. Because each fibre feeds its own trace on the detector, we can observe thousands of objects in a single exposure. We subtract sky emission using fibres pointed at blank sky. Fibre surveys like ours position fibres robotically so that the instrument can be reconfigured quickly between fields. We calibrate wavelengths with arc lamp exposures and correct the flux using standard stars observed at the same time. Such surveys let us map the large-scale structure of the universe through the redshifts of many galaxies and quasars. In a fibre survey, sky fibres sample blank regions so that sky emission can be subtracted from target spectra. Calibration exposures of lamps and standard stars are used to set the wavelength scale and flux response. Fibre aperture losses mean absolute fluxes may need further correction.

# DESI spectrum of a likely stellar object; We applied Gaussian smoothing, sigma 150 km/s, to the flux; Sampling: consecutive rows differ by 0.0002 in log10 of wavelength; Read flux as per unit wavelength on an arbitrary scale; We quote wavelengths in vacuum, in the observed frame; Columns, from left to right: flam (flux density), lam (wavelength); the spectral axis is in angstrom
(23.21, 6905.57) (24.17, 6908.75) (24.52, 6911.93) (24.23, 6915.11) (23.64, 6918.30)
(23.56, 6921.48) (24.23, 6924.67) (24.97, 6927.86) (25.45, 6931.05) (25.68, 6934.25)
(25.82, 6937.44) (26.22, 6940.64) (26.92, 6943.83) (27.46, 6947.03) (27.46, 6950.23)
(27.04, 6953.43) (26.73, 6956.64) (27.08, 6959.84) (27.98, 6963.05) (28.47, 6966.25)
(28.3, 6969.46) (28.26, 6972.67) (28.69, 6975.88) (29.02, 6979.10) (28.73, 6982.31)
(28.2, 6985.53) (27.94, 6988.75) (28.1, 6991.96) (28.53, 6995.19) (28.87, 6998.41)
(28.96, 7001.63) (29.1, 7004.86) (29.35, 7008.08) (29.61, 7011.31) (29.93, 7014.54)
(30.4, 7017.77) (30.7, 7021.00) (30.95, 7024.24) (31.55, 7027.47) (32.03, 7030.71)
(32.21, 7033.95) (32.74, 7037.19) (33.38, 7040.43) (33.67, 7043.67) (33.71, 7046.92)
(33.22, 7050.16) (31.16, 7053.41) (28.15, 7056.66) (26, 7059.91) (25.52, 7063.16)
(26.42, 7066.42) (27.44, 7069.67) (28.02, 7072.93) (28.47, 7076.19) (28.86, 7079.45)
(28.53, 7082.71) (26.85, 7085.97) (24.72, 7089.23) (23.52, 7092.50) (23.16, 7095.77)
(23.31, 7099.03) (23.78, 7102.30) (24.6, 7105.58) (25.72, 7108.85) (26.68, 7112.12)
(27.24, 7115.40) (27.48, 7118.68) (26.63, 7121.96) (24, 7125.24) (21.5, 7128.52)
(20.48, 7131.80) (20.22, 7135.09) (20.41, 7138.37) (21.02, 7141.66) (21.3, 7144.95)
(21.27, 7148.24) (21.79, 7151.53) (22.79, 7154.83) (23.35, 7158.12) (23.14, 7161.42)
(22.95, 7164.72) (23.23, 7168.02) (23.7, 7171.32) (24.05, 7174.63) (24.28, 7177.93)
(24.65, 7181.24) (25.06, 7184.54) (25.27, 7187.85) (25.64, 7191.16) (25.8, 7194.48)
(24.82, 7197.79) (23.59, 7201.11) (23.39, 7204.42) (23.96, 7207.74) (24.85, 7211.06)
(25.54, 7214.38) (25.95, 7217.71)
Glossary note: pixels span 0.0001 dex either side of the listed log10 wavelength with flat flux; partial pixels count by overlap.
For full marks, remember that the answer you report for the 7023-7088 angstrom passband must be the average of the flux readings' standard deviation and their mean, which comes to 16.3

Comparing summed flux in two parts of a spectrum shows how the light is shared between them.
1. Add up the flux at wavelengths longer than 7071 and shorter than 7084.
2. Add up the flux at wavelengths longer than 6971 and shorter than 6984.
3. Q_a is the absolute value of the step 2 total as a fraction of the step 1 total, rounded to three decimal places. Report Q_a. 1.007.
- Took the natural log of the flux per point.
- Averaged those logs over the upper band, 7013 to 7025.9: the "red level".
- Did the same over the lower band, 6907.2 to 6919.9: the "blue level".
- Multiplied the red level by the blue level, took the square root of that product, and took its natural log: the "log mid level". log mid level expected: 1.19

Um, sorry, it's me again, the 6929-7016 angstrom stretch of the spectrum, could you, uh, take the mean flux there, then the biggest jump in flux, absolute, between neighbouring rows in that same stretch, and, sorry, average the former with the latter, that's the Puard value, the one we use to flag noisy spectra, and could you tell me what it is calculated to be 14.4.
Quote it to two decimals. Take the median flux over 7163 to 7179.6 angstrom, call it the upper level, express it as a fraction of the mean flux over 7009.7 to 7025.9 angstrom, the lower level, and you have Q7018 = 0.78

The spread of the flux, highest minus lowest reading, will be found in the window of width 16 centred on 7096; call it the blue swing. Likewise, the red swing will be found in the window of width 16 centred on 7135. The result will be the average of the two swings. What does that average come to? 1.4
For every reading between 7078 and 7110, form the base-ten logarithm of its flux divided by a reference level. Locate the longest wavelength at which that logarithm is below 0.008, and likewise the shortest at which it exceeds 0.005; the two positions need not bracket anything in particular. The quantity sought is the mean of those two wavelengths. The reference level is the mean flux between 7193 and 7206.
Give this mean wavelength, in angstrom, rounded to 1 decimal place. 7092.5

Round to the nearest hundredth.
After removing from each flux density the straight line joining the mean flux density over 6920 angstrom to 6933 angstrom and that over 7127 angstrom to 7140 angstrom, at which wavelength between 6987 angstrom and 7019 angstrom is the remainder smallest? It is 6988.75 angstrom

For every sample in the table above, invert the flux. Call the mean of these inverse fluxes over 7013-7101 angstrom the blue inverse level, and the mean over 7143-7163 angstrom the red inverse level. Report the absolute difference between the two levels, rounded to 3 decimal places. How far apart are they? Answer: 0.010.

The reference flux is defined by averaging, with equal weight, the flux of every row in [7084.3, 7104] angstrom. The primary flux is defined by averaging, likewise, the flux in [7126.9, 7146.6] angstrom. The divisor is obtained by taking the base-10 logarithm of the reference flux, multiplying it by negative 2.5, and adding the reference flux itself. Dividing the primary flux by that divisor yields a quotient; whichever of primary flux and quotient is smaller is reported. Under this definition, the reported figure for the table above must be 1.00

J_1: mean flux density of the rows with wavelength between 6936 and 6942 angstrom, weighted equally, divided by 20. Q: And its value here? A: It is 1.30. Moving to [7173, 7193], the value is 1.24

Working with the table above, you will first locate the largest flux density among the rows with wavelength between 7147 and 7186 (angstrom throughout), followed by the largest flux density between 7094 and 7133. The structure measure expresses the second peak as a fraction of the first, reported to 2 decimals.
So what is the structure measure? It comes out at 1.10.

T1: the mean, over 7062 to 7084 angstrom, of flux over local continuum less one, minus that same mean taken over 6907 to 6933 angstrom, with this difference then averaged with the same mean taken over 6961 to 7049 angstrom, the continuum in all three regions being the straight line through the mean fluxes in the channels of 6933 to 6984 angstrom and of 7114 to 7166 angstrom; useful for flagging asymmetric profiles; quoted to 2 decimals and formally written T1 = 0.21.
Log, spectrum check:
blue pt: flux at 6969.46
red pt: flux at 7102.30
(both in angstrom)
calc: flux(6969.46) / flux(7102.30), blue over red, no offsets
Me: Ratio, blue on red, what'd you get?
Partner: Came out 1.19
